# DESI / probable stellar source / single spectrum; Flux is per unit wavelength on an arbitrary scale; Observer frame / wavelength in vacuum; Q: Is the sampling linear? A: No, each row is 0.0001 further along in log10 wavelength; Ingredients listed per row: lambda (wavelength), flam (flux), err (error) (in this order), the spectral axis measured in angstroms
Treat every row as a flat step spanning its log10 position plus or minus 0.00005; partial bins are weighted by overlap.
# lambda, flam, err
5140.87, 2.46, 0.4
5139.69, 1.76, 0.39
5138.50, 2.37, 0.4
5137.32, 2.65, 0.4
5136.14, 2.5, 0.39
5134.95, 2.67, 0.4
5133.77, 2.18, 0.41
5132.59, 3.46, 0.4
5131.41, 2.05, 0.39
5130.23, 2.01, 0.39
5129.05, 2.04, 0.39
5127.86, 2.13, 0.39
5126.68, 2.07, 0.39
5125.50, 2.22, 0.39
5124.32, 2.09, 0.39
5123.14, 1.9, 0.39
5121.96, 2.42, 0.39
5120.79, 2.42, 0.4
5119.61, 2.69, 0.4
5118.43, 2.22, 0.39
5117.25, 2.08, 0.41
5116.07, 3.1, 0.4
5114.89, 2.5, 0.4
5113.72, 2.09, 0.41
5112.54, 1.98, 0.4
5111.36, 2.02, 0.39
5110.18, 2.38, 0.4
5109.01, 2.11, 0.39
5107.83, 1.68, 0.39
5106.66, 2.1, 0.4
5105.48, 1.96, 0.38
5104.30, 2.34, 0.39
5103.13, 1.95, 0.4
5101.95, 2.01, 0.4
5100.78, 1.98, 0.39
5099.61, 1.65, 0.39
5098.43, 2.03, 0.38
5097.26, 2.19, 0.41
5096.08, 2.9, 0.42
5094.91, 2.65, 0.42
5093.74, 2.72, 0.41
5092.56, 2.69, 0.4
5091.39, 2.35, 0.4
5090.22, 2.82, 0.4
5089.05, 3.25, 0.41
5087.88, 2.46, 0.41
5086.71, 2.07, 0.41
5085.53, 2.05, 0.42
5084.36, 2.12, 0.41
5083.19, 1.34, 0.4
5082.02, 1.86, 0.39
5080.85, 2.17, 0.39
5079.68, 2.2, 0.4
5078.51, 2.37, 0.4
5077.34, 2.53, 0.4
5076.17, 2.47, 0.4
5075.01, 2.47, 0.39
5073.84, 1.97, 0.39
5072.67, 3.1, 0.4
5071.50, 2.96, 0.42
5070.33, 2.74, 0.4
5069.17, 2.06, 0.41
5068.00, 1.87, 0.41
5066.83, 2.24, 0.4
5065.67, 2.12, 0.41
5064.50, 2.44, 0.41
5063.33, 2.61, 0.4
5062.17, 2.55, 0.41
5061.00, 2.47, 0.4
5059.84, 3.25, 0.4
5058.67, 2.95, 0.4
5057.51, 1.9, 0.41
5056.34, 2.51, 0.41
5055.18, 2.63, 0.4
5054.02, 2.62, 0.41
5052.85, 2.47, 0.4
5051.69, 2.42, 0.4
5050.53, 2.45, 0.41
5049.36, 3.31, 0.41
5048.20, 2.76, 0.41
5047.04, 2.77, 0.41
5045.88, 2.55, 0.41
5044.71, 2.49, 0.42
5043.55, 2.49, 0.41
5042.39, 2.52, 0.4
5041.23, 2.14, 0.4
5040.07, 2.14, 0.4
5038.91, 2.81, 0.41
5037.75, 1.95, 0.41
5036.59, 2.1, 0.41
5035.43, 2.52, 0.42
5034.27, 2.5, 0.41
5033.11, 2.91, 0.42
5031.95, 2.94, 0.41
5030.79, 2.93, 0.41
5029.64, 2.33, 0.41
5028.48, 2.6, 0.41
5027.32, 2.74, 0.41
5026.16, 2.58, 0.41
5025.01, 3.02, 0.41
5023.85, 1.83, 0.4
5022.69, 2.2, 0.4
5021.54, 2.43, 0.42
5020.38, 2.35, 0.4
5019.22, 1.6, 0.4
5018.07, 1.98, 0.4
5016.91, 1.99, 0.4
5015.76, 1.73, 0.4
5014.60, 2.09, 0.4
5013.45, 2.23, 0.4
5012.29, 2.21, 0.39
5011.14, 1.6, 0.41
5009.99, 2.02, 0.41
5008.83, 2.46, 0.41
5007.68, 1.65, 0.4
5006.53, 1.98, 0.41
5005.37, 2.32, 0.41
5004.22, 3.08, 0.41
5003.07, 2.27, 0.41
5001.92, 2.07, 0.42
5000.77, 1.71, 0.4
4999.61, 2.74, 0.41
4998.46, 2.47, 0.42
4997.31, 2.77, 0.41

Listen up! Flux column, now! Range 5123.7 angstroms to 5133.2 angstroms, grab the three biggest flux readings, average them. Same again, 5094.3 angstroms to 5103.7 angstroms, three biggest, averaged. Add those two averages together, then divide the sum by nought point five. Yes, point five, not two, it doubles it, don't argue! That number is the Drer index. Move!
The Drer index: 10.4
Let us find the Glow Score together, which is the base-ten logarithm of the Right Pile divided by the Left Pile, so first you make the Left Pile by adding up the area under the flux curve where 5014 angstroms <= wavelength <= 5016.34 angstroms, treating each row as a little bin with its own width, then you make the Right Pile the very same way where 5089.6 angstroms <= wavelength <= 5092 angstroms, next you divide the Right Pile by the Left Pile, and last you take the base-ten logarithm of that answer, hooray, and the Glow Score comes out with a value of 0.14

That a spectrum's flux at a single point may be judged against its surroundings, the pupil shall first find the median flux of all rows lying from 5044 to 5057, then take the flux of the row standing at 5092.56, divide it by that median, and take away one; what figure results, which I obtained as 0.1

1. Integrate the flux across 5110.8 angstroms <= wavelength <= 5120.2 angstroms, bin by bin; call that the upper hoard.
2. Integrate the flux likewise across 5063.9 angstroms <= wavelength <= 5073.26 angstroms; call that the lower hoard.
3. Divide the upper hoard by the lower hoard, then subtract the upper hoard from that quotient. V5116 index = -21.0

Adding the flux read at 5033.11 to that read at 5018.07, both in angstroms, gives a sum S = 4.9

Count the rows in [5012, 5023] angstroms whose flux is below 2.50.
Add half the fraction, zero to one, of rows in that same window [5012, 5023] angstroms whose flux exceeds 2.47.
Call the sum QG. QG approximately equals 10.0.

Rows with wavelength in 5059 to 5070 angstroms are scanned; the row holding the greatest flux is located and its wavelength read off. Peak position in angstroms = 5059.84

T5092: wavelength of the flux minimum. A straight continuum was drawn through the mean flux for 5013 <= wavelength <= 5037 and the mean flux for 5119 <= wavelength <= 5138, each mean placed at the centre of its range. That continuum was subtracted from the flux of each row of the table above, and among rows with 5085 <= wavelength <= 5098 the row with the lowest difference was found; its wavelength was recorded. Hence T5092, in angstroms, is 5085.53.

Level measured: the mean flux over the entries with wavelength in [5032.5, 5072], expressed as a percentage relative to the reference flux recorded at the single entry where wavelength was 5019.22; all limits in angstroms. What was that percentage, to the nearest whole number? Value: 157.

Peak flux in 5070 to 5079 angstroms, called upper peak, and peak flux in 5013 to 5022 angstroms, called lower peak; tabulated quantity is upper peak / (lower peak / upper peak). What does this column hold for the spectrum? 4.0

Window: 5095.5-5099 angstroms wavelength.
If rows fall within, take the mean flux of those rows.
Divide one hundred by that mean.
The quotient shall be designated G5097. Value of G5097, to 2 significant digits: 42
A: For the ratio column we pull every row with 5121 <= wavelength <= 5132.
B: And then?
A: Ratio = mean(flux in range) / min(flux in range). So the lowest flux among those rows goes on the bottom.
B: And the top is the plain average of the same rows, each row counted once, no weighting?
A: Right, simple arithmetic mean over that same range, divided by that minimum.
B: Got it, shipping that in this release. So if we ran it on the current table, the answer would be 1.11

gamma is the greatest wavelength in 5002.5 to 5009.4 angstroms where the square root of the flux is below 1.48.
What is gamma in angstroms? 5007.68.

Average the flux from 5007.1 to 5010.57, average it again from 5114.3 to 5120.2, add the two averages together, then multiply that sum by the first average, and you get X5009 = 9.3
